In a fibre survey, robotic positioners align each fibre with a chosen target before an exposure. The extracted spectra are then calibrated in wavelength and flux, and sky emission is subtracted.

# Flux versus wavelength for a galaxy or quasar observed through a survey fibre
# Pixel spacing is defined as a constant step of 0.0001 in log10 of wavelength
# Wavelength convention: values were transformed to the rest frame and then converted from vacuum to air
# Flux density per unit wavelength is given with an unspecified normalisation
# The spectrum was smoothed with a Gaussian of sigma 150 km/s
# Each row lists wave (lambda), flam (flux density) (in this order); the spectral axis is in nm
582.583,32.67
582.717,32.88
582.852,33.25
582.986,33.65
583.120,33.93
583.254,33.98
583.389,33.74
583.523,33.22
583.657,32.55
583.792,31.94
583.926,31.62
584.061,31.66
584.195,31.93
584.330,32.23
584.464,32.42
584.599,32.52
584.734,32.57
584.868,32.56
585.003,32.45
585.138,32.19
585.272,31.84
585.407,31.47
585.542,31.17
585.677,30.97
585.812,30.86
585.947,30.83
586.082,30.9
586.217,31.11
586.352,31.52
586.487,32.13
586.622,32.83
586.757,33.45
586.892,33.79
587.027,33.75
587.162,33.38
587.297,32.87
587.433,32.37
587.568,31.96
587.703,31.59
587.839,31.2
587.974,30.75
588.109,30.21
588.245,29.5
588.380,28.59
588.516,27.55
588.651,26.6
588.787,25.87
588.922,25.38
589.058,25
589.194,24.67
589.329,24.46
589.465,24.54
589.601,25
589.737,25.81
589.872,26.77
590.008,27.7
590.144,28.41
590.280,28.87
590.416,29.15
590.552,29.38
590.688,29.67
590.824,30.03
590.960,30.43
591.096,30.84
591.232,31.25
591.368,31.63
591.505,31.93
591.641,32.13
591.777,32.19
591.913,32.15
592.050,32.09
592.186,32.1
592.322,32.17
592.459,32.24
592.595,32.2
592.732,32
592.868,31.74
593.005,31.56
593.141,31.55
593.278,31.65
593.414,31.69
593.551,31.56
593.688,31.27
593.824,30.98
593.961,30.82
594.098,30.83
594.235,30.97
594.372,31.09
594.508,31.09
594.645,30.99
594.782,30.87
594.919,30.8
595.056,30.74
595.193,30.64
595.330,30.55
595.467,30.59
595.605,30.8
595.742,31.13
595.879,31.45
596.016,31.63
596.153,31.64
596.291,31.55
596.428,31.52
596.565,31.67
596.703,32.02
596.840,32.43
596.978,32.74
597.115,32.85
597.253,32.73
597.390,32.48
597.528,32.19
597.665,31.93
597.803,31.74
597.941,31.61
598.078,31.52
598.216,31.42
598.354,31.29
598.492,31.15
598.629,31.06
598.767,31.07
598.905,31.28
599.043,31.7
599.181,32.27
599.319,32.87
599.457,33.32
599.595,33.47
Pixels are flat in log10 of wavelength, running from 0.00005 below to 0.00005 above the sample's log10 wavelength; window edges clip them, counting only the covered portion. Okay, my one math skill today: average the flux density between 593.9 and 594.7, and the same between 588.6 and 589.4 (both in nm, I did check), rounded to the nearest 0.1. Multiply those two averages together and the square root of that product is 28.0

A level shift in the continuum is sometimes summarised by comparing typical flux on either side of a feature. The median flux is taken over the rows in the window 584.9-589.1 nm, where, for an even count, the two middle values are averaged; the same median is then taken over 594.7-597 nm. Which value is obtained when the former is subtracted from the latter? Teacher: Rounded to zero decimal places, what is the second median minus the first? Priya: 0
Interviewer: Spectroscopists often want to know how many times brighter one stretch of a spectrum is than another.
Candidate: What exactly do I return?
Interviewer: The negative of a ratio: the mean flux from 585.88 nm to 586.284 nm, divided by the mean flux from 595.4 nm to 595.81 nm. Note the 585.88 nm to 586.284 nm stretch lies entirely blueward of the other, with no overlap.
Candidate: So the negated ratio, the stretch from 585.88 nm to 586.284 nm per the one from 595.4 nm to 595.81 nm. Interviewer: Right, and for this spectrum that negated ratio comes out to -1.00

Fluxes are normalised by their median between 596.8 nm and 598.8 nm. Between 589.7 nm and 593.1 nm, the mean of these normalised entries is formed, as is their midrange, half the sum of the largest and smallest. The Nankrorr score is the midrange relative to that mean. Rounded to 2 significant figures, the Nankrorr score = 0.95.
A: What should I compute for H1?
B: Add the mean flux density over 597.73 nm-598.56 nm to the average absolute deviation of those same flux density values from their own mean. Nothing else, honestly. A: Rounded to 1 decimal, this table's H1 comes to 31.6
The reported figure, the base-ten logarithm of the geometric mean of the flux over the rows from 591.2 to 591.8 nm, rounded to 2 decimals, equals 1.50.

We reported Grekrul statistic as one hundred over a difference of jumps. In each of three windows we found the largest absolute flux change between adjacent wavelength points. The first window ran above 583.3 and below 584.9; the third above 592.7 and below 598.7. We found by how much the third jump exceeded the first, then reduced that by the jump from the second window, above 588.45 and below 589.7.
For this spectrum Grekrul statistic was -83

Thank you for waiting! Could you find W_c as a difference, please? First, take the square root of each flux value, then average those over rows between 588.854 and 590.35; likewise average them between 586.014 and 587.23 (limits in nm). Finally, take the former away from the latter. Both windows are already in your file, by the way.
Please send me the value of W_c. 0.60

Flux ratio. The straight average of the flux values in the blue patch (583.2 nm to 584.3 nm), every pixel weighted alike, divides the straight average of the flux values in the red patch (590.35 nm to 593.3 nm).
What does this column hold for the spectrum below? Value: 0.96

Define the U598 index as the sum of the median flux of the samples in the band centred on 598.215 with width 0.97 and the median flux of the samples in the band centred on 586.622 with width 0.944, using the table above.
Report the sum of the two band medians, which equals 64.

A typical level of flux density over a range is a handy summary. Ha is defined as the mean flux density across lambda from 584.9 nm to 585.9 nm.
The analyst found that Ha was 31.6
